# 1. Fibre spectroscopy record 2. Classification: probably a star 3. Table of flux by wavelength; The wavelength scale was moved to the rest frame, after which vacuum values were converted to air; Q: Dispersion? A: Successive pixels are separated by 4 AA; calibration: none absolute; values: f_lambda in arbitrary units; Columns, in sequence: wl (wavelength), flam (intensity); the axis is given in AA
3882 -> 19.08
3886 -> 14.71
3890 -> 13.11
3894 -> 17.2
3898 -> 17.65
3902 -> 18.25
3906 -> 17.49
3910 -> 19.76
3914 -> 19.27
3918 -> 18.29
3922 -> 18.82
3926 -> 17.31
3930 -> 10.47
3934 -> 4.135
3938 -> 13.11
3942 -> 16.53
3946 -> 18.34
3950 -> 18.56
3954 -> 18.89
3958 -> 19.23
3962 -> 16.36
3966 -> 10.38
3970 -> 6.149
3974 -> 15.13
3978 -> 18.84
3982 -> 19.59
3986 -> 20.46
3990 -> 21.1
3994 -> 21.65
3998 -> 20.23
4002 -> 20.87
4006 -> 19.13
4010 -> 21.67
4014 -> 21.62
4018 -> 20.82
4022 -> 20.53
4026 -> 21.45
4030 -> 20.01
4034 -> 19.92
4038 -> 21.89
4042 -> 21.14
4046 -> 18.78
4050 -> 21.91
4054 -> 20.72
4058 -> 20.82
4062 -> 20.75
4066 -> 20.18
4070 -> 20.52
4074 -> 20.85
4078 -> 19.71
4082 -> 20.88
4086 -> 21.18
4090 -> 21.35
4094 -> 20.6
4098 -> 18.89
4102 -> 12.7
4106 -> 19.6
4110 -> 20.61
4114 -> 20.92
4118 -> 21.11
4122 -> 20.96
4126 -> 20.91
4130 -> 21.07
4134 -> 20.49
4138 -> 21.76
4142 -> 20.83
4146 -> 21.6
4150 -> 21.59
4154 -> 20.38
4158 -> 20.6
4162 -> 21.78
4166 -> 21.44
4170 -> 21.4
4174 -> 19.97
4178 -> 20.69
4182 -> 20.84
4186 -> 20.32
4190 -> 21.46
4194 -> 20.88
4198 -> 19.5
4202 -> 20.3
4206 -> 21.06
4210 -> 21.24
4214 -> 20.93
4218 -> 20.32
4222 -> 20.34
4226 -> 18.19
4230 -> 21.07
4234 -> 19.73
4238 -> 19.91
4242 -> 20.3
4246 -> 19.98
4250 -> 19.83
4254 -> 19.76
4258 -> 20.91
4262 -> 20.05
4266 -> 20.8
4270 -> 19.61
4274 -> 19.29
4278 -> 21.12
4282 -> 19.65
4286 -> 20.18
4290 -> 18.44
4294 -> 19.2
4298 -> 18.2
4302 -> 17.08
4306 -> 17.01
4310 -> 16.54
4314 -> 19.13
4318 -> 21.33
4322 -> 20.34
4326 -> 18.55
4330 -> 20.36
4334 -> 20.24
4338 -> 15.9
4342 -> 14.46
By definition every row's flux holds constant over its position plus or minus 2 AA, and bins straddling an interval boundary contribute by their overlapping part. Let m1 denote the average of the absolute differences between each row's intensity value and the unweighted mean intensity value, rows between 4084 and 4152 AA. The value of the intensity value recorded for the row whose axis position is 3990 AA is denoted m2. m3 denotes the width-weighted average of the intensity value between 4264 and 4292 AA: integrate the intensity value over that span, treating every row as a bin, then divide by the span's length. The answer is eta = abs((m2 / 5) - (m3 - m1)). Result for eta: 14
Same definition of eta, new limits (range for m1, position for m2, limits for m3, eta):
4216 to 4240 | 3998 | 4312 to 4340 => 15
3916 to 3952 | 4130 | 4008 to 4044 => 13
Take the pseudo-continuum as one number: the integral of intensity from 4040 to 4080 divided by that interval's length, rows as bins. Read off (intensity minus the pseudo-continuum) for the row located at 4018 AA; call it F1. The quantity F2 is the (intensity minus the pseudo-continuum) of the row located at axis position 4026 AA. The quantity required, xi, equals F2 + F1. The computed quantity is 1.2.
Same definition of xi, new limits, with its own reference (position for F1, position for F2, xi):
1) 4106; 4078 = -1.8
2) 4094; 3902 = -2.2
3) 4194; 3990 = 0.9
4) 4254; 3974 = -6.2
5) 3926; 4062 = -3.0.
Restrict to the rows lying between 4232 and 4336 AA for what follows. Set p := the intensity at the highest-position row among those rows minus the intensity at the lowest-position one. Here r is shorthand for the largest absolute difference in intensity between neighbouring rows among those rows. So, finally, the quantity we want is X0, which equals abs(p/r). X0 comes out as 0.20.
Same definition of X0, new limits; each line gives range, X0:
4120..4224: 0.43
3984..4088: 0.23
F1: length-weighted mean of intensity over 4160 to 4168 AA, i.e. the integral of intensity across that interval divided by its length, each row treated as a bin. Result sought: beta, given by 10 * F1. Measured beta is 216.1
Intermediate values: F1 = 21.6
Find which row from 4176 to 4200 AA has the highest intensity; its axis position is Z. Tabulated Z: 4190 AA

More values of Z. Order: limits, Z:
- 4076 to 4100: 4090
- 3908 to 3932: 3910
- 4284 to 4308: 4286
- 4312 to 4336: 4318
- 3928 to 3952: 3950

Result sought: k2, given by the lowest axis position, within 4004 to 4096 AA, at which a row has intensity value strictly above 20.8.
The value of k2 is 4010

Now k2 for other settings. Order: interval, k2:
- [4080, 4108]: 4082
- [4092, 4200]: 4114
